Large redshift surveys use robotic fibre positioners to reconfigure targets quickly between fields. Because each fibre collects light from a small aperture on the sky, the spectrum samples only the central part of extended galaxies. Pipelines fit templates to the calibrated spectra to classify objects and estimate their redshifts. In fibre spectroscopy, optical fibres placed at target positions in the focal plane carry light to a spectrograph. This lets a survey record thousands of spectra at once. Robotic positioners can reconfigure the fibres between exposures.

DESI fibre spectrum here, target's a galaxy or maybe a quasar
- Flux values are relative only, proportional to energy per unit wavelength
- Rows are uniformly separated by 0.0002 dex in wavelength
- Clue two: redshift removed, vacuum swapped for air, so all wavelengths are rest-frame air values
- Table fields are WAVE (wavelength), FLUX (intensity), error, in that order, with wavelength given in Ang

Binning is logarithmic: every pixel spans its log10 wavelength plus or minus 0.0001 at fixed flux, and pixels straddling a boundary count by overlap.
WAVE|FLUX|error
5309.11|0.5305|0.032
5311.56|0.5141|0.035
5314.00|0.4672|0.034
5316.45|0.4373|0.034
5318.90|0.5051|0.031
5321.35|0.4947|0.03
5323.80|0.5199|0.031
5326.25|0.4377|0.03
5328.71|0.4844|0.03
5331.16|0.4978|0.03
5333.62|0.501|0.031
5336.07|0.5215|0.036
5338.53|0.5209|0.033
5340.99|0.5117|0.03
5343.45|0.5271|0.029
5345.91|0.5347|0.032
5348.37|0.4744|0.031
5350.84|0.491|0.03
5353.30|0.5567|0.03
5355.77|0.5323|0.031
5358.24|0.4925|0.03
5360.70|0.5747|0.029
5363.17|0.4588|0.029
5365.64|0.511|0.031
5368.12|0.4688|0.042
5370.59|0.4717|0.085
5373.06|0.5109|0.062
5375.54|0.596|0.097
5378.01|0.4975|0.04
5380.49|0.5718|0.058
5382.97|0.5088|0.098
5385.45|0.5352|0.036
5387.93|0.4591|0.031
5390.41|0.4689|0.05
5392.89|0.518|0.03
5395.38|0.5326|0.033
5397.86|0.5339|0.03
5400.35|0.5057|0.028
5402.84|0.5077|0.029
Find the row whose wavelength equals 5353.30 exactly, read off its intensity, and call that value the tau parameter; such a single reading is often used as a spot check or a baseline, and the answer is 0.5567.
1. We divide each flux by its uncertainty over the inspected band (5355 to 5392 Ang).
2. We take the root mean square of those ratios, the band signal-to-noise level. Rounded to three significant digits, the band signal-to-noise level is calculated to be 13.0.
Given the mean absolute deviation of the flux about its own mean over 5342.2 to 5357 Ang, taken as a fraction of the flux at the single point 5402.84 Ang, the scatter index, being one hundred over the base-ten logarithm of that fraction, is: -76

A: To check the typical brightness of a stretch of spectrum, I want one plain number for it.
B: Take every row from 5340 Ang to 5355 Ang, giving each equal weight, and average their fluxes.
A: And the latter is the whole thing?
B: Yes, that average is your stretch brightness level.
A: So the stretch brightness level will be 0.516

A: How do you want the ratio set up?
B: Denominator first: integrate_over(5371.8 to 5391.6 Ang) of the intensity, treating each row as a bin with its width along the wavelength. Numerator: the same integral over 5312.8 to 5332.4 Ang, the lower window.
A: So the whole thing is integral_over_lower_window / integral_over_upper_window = 0.917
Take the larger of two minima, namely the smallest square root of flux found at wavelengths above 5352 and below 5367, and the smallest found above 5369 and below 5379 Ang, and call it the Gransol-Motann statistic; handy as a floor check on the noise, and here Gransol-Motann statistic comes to 0.687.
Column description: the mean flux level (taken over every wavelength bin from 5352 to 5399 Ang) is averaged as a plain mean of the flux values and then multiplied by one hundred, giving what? 51.6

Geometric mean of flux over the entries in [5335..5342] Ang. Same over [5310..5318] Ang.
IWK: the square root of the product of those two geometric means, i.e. 0.494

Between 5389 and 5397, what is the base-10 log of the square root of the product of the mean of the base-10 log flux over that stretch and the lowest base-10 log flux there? -0.506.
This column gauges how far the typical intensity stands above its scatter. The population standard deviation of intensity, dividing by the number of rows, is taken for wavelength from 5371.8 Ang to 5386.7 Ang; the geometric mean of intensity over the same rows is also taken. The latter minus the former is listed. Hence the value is 0.500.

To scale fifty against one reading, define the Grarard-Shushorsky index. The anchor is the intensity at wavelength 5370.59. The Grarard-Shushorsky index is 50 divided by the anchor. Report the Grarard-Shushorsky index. 106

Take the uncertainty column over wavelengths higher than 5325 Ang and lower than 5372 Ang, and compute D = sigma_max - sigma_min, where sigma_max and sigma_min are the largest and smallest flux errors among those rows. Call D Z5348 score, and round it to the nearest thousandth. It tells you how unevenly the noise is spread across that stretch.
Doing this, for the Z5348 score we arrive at 0.056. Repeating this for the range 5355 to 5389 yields 0.069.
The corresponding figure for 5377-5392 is 0.067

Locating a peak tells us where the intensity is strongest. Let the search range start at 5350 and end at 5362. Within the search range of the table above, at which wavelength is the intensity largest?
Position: 5360.70 Ang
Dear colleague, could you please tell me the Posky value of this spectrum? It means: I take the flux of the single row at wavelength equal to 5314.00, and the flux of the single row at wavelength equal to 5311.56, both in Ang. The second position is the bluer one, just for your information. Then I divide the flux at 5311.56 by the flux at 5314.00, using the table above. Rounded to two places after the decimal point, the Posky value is 1.10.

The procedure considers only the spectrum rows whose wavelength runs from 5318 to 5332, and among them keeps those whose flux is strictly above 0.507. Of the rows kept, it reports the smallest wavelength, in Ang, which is 5323.80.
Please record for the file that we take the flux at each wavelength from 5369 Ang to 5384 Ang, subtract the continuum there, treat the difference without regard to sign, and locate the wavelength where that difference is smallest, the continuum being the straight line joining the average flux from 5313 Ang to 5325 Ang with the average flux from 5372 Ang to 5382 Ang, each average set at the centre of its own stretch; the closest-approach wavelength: 5380.49 Ang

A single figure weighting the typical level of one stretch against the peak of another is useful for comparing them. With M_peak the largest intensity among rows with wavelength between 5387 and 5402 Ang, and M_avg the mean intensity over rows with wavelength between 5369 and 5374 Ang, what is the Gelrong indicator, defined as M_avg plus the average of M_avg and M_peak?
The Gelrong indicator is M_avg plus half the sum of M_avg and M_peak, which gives 1.00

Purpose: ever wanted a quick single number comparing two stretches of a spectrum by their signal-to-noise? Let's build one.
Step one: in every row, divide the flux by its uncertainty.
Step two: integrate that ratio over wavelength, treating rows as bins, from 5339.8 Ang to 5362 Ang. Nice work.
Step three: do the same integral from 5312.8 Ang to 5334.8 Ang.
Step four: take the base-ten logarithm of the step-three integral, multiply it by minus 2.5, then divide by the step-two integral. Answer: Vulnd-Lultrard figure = -0.0165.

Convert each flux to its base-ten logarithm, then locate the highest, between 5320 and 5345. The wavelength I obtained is 5343.45 Ang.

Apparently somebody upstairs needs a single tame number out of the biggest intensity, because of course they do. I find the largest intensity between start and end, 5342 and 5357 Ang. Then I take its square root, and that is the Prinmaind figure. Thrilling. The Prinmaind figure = 0.746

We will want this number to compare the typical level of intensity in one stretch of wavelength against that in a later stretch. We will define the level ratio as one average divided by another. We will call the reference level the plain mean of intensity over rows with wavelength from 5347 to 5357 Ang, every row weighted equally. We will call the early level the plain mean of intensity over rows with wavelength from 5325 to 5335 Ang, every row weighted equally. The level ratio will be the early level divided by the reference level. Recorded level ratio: 0.94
